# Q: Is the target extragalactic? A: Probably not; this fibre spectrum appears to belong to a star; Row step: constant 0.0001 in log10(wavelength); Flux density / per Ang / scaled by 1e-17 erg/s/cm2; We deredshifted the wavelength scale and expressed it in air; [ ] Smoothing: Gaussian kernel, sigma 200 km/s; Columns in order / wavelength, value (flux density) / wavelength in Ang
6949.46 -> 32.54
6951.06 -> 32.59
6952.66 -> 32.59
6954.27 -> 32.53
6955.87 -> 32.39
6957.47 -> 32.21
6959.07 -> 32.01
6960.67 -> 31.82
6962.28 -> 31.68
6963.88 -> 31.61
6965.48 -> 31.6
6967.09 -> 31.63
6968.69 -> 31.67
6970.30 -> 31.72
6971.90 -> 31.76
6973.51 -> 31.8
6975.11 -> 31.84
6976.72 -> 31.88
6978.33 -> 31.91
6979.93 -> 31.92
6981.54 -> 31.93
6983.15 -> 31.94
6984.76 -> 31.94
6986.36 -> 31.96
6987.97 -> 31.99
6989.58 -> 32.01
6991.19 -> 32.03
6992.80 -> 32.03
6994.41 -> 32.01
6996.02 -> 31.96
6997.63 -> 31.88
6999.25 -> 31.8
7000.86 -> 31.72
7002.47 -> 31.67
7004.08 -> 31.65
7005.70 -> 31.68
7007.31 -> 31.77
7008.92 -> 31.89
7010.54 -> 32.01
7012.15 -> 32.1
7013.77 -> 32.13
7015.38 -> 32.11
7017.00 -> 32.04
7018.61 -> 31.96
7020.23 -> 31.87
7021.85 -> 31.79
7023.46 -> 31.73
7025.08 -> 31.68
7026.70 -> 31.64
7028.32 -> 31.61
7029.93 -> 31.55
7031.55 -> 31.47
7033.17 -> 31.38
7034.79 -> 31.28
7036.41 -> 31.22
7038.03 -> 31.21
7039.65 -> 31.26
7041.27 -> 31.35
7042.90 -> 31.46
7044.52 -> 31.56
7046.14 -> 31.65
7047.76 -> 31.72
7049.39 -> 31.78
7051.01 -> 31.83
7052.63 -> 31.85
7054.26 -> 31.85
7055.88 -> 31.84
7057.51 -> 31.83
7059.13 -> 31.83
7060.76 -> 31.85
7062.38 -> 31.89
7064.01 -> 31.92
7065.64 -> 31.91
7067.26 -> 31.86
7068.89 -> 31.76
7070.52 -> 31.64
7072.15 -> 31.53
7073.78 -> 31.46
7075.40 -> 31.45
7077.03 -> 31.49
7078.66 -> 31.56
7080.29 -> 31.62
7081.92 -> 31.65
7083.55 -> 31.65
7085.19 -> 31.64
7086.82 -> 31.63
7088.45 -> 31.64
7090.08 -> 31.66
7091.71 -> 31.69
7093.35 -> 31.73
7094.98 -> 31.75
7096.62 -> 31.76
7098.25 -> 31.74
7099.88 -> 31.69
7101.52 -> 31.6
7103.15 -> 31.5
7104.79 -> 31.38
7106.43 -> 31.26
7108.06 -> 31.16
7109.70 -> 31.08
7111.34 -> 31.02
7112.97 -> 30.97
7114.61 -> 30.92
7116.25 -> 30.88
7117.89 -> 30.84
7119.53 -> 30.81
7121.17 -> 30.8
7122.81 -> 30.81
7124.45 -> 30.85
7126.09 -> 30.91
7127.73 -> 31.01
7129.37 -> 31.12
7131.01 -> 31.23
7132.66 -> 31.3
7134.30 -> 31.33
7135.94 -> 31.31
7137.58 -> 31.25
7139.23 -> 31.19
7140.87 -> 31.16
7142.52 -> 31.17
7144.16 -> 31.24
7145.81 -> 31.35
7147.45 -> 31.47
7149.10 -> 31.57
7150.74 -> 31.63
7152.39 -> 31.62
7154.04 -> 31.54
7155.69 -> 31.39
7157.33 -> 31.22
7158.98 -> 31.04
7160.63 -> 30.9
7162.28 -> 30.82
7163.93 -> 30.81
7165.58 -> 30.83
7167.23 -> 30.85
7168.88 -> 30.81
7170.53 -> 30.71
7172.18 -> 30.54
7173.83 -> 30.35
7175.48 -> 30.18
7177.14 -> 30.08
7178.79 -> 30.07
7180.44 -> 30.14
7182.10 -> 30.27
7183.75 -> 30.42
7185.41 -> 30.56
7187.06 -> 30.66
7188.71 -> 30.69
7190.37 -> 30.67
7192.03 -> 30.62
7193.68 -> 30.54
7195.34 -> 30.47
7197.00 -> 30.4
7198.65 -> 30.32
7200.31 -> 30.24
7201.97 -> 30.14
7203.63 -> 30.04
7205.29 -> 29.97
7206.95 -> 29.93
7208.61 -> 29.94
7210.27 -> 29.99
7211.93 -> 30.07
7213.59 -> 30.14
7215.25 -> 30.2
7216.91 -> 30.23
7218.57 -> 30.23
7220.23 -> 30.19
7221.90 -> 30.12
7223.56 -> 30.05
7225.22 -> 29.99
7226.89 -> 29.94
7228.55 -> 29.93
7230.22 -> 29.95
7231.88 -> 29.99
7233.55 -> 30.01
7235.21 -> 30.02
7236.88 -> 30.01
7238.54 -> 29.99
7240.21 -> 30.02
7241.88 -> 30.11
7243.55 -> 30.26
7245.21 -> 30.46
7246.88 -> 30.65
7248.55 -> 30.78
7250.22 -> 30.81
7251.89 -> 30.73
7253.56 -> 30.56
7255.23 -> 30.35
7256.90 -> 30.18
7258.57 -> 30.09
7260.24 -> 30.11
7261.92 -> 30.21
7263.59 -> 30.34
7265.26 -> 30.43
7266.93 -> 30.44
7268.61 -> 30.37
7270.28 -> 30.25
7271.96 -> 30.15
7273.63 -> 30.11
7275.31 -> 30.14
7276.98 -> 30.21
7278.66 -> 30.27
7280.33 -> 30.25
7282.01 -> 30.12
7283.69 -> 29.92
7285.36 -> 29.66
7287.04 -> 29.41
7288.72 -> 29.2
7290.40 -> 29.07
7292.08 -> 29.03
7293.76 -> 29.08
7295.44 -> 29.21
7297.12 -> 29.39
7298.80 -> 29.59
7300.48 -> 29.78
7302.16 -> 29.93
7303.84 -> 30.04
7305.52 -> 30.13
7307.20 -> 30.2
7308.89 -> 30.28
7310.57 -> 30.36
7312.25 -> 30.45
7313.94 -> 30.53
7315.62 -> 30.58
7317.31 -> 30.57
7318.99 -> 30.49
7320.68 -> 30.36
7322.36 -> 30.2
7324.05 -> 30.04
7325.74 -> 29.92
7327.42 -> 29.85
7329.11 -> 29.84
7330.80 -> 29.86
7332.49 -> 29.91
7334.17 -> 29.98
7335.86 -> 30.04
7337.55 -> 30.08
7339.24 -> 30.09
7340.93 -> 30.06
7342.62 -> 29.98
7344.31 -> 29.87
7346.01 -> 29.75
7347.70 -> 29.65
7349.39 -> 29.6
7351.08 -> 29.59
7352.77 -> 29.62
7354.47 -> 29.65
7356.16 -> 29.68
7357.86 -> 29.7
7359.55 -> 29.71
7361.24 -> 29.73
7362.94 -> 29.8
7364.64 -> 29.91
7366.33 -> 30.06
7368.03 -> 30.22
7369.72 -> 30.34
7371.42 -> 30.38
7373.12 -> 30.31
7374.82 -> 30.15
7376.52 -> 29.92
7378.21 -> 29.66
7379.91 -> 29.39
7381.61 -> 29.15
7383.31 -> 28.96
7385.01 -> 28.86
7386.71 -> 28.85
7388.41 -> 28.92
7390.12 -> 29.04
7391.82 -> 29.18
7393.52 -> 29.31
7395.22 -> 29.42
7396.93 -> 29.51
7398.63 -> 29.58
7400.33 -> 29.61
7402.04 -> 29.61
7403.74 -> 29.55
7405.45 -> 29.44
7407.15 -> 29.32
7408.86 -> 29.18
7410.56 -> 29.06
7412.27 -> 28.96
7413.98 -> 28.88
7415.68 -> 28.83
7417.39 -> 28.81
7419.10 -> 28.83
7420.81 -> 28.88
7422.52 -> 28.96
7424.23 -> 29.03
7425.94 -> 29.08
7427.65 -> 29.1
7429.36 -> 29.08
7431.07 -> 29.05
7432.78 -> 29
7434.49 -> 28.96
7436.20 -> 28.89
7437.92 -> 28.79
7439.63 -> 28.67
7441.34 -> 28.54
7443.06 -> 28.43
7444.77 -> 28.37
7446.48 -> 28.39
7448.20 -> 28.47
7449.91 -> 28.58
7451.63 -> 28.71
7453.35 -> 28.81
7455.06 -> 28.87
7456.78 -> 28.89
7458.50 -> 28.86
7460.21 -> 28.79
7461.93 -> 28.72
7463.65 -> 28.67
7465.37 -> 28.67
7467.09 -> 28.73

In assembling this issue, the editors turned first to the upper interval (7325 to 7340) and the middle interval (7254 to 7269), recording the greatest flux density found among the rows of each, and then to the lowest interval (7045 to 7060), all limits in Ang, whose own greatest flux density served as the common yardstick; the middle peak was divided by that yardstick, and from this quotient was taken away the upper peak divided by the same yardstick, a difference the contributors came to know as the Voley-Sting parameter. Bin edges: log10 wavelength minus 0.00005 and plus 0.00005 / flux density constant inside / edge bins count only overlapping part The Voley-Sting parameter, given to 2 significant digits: 0.011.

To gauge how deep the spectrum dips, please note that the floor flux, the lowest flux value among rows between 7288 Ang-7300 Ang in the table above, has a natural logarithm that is 3.37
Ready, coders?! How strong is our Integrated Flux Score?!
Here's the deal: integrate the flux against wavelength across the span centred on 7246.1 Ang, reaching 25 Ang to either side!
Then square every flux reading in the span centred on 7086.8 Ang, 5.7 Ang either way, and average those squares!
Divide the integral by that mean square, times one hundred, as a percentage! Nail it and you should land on 151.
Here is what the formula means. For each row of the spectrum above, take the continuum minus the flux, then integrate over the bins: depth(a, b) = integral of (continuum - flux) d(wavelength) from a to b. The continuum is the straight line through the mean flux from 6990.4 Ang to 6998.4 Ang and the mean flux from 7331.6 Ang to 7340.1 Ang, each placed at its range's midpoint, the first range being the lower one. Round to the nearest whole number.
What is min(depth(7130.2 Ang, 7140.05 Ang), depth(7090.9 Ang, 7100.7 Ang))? -3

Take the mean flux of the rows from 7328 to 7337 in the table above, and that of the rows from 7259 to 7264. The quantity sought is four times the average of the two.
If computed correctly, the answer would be 120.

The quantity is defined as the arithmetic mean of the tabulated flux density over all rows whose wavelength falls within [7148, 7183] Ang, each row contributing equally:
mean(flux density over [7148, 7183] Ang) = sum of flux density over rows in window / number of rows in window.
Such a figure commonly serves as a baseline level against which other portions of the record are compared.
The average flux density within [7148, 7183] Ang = 30.8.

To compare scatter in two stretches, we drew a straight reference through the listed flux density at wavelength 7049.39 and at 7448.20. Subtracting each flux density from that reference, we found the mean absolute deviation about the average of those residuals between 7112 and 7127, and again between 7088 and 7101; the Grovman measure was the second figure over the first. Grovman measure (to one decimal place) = 1.4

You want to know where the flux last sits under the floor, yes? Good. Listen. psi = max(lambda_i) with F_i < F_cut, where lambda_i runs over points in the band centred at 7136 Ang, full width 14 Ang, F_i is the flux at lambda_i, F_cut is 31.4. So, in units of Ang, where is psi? 7142.52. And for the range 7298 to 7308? 7307.20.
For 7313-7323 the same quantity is 7322.36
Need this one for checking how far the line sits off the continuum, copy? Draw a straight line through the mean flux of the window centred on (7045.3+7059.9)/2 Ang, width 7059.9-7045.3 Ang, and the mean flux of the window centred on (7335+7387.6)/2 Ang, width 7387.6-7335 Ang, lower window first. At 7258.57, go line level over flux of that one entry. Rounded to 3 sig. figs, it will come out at 1.01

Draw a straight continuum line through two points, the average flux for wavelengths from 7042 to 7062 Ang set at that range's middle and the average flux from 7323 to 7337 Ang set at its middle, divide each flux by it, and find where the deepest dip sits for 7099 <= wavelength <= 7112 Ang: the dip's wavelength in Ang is 7111.34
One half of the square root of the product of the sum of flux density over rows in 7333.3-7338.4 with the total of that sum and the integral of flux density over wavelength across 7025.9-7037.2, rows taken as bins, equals 100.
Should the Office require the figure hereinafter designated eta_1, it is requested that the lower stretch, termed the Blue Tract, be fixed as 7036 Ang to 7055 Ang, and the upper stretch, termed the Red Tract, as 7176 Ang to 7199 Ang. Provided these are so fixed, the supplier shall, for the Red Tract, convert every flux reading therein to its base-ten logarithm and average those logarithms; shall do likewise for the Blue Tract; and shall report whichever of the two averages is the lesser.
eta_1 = 1.48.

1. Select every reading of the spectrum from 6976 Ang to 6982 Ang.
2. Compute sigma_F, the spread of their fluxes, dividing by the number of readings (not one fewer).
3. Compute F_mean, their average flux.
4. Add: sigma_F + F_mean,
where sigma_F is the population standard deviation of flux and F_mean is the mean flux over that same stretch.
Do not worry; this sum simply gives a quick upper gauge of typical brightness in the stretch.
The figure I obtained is 31.9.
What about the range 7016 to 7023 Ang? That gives 32.0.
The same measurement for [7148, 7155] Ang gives 31.6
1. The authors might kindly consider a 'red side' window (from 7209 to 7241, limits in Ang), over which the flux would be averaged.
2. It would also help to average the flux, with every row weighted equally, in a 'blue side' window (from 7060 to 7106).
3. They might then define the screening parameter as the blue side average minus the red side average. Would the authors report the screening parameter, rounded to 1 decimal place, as 1.6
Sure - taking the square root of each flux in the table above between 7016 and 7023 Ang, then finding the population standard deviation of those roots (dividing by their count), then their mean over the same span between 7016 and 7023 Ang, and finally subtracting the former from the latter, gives 5.64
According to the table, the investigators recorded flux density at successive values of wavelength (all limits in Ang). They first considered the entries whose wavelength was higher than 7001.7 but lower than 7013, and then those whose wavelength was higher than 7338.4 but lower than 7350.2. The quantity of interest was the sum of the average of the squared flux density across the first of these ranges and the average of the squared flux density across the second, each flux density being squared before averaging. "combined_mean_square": 1904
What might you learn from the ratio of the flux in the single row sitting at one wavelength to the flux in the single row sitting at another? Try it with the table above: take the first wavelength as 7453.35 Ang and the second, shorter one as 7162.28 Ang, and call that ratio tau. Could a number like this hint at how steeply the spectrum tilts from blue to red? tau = 0.93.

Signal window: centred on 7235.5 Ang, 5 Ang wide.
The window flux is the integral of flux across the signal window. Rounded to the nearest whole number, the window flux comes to 150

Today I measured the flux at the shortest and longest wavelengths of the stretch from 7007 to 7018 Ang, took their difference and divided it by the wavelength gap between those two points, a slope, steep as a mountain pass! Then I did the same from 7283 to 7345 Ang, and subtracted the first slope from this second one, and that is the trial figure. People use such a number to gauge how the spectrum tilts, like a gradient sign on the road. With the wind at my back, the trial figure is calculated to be -0.029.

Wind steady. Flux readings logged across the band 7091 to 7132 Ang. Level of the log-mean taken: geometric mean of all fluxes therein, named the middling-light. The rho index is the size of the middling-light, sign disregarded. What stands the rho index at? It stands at 31.2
